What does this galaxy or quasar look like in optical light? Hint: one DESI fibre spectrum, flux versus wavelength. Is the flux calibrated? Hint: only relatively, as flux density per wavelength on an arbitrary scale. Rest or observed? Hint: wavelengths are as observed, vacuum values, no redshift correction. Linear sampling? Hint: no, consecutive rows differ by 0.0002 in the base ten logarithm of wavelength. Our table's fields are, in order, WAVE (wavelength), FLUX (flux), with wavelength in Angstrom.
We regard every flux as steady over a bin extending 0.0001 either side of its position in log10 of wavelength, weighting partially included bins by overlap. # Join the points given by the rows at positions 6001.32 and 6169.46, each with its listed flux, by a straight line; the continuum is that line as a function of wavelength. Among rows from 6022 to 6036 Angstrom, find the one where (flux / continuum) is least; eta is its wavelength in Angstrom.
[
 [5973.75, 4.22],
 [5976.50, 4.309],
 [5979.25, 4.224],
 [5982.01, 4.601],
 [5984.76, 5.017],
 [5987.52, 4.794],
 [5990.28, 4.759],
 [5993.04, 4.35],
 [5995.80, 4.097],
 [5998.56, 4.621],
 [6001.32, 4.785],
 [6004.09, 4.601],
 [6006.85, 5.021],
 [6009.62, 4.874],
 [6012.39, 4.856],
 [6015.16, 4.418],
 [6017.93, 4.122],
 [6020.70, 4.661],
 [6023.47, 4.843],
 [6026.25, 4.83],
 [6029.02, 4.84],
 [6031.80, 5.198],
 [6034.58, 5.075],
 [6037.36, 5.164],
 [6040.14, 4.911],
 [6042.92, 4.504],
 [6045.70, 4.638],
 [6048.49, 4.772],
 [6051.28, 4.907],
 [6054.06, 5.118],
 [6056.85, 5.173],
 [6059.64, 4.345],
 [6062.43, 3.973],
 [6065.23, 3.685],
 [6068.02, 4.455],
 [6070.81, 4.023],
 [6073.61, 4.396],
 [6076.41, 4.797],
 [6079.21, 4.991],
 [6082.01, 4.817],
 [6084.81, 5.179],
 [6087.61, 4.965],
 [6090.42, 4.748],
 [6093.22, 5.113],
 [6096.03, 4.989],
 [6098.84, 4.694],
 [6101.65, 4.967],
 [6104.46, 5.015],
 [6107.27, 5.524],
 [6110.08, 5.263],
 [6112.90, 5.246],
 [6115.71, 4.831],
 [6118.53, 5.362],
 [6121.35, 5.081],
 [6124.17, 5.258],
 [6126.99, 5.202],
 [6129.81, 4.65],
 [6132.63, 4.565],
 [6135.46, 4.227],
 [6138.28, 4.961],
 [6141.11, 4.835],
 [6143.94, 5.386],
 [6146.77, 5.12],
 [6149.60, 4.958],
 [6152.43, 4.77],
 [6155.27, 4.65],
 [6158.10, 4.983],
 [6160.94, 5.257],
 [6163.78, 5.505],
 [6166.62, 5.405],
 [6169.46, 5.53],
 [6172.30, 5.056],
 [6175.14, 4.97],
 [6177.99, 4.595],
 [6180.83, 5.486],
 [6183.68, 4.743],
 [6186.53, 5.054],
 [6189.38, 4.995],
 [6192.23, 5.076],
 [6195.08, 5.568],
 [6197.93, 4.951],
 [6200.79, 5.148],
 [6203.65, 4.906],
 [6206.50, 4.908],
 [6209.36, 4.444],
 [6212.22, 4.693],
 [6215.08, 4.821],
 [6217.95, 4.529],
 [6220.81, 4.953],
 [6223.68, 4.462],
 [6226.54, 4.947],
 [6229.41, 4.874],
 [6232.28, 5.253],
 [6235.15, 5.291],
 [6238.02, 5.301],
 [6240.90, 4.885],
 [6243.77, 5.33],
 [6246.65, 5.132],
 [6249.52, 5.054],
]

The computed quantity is 6029.02 Angstrom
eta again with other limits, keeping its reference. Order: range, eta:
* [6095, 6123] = 6098.84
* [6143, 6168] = 6155.27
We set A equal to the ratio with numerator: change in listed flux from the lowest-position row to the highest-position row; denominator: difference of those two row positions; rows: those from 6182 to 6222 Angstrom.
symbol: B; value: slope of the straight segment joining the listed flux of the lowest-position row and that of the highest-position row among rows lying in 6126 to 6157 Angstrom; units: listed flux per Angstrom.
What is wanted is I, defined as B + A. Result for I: -0.01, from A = 0.006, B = -0.020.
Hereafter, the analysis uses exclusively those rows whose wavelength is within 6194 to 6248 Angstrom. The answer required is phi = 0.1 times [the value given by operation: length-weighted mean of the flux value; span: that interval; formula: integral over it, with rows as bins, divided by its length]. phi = 0.496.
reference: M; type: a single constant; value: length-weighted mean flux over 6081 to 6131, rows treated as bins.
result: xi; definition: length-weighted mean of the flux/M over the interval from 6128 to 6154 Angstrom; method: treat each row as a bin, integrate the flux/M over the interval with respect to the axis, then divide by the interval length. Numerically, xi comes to 0.96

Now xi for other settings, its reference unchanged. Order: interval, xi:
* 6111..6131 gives 1.01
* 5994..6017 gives 0.92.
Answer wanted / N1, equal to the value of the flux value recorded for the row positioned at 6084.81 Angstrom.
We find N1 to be 5.179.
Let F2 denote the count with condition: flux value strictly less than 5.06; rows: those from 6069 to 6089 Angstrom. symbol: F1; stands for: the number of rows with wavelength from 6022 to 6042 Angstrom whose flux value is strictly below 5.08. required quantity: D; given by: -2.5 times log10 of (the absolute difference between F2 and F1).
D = 0.00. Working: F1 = 5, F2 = 6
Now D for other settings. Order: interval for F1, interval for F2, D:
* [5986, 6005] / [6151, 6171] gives -1.51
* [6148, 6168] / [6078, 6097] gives 0.00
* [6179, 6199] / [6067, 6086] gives 0.00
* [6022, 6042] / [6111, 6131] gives -1.19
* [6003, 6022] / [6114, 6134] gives -1.51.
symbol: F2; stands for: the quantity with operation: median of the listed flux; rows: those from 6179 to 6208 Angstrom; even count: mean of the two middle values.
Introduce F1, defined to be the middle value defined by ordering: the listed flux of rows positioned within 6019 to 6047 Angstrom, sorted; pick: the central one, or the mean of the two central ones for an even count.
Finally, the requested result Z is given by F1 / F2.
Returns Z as 0.96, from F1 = 4.84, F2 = 5.02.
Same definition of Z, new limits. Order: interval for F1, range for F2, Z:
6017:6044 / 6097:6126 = 0.94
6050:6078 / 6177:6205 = 0.88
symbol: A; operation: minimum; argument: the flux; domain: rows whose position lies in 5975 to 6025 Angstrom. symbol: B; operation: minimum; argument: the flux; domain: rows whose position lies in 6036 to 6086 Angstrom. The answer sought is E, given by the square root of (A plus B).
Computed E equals 2.79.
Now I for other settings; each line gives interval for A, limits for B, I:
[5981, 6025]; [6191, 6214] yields -0.01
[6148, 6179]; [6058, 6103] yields 0.00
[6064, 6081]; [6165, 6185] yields 0.05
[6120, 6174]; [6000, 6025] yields 0.00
